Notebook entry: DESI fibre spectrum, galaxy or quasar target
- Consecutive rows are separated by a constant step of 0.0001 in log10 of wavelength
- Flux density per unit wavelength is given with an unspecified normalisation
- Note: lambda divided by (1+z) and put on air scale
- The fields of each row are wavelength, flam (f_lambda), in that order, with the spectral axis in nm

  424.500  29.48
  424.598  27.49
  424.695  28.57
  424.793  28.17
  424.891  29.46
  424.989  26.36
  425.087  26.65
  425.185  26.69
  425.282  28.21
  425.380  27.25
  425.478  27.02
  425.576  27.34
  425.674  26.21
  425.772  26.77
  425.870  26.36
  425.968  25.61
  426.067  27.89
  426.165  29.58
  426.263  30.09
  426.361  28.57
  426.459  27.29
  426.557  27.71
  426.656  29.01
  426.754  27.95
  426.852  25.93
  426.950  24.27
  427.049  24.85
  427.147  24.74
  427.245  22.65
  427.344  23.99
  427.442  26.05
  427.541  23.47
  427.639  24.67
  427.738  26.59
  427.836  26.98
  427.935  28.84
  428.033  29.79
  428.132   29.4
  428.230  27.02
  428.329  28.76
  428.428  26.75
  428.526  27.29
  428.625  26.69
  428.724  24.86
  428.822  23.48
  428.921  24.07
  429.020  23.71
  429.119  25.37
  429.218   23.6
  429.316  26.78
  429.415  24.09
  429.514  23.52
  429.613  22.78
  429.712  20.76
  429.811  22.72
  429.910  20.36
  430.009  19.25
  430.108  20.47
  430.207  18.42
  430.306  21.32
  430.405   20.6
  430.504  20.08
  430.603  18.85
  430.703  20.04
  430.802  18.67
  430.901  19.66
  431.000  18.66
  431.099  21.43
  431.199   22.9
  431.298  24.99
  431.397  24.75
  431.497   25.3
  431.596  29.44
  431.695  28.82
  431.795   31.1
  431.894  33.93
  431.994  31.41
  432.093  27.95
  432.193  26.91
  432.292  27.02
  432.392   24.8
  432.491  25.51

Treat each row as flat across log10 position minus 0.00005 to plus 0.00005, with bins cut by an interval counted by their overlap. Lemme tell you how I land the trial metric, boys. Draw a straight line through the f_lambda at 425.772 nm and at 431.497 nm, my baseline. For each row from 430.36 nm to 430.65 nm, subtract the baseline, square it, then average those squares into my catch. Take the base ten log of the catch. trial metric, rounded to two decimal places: 1.52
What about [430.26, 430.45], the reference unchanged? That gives 1.33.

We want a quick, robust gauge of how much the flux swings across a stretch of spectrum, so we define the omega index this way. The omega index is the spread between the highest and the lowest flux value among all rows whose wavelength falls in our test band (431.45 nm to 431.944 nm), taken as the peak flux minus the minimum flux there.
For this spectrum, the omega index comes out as 8.6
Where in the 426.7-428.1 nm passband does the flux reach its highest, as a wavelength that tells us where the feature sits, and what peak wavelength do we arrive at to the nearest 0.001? 428.033 nm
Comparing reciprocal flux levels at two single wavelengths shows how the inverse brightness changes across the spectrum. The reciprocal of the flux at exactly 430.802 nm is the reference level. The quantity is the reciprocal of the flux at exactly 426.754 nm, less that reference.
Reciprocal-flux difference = -0.018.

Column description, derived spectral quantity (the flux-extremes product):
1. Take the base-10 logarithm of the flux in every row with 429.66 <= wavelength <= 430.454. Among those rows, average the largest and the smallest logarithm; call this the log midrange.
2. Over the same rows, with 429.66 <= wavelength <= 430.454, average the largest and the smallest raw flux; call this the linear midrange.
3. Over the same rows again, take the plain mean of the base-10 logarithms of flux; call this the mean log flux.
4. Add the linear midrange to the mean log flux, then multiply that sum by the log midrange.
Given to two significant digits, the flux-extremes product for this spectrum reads 29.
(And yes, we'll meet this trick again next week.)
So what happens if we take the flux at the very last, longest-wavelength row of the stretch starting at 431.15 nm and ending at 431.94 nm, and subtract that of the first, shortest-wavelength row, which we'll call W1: 11.0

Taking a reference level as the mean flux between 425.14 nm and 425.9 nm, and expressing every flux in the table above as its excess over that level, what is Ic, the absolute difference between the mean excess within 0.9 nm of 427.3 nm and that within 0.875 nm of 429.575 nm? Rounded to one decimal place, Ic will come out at 3.8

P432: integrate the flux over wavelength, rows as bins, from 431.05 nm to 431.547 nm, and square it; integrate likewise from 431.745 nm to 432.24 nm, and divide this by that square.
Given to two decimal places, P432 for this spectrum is 0.11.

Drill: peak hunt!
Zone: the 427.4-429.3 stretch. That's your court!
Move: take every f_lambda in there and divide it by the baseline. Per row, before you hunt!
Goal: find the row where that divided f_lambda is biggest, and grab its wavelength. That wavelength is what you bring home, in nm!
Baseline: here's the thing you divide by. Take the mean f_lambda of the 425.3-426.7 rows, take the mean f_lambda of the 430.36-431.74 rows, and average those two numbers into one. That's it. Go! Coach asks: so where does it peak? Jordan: 428.033 nm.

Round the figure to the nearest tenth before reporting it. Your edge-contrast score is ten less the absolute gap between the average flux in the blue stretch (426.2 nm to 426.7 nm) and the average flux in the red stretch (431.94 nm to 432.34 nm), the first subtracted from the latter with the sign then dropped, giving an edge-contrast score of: 9.8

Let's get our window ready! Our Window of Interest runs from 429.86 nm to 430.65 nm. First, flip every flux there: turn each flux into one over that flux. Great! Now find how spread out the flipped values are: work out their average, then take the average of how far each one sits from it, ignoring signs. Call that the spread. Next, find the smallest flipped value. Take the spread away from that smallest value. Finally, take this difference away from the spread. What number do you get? -0.0427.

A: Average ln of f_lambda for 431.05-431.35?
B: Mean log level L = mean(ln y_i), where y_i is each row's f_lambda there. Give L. 3.14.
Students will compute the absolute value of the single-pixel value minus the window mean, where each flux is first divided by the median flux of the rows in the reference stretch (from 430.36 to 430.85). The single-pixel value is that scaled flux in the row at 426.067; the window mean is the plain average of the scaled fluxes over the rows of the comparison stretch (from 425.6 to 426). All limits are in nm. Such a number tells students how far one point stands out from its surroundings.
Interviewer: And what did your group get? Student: 0.08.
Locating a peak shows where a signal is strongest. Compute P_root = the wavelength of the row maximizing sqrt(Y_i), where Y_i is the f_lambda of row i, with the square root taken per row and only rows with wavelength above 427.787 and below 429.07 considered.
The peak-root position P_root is 428.033 nm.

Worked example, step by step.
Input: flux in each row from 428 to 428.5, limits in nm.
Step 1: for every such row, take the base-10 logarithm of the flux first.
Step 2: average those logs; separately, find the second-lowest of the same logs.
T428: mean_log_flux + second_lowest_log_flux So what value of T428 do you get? 2.88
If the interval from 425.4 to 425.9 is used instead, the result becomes 2.85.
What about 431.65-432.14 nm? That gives 2.94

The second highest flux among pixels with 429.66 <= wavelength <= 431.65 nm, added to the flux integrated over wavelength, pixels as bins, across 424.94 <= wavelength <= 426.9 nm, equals 79.1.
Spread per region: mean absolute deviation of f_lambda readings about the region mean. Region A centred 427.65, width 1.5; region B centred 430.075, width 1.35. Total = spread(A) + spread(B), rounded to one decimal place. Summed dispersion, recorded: 3.3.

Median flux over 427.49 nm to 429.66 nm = 26.0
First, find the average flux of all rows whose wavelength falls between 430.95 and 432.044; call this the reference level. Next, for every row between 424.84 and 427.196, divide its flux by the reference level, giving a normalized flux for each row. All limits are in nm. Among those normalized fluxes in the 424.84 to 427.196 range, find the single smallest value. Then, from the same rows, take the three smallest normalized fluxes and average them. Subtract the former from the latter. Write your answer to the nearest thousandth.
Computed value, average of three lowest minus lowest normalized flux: 0.013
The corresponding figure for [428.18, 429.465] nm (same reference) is 0.004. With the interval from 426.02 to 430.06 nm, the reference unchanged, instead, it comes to 0.033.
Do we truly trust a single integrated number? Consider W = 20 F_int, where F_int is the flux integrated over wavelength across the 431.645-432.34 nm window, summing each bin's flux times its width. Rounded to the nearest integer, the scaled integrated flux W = 412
